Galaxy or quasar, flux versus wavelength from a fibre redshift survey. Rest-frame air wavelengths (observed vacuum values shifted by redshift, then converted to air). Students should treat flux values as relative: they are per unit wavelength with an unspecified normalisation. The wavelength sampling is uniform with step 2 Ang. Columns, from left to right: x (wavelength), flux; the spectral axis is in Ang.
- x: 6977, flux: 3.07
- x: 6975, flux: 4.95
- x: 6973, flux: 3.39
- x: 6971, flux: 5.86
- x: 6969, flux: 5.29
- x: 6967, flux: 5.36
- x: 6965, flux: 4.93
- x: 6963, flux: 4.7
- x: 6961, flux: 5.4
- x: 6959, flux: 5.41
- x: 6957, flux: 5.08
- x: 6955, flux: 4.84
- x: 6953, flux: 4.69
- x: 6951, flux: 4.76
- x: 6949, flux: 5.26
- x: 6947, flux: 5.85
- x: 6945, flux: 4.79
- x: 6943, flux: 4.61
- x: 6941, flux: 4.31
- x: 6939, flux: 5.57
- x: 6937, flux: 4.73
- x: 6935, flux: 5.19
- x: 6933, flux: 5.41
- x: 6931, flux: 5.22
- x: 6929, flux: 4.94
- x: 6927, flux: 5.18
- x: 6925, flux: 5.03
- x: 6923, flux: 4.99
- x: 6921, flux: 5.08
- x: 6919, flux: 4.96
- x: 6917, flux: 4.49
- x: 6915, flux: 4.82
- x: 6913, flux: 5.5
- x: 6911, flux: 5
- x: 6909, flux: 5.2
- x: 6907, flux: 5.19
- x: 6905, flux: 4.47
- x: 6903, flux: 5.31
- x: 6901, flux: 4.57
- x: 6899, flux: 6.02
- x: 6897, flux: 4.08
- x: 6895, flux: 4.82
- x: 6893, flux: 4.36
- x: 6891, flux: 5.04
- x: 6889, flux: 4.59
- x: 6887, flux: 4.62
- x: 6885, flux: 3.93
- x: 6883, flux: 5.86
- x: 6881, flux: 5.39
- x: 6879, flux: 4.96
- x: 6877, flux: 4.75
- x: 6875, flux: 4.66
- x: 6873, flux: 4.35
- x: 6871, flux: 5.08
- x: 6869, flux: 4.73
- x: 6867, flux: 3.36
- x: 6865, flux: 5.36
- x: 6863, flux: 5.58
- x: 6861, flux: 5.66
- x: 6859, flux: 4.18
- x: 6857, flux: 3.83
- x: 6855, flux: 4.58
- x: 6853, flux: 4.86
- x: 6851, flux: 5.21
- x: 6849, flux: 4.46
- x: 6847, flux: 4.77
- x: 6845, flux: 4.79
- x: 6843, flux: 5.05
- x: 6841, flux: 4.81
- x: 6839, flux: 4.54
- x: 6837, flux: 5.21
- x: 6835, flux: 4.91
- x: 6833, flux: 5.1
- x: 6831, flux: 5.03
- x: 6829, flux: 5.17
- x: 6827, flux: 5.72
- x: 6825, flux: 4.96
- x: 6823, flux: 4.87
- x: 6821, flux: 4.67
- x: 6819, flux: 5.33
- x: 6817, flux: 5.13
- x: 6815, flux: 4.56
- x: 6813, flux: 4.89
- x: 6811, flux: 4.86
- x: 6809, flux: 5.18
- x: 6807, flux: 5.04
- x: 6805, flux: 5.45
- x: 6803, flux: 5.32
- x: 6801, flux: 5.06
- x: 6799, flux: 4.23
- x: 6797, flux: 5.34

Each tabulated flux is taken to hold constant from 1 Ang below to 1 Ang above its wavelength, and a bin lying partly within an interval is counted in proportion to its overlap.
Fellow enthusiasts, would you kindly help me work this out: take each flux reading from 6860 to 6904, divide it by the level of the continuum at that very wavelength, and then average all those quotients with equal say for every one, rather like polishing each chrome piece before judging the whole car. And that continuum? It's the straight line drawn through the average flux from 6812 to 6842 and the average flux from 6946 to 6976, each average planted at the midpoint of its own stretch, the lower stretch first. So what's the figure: 0.97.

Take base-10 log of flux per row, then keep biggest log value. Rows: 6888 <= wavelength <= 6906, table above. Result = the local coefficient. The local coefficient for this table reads 0.78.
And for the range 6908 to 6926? 0.74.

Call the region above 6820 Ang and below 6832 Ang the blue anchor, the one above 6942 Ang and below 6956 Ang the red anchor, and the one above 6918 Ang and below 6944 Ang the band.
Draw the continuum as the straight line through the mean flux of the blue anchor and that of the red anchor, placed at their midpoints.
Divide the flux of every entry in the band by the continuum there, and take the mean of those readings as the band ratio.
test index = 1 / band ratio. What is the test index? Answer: 0.99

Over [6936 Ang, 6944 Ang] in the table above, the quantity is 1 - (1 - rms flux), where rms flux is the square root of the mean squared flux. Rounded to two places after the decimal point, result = 4.83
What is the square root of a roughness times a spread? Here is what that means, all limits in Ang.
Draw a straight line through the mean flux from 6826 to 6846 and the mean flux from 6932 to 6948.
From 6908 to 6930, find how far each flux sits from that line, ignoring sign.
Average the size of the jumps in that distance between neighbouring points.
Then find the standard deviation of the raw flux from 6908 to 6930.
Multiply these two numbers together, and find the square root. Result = 0.21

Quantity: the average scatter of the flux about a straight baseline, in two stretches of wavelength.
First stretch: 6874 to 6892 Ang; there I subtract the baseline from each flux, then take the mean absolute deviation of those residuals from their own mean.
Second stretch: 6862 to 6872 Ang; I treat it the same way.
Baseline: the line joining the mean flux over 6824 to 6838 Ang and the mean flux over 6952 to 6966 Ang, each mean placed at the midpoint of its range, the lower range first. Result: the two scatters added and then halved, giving 0.509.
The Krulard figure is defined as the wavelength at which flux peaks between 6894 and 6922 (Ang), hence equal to 6899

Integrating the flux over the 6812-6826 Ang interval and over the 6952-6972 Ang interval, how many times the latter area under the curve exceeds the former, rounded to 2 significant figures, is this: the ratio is 1.5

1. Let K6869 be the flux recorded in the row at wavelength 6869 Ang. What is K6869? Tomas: 4.73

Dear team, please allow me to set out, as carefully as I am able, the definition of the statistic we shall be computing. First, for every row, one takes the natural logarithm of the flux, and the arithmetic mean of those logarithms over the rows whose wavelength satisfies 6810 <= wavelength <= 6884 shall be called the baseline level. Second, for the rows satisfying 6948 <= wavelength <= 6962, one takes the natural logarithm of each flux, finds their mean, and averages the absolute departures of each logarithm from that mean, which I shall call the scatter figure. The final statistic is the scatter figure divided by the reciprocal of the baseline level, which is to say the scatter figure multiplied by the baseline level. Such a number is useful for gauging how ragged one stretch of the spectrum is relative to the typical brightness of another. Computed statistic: 0.081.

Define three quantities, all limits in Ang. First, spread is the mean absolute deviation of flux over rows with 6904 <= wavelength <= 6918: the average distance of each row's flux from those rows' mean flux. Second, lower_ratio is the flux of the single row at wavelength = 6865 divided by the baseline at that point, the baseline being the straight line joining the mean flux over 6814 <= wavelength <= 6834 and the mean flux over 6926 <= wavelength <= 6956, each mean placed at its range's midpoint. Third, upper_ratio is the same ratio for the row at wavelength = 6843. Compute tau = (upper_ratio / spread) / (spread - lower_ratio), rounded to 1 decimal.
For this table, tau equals -4.3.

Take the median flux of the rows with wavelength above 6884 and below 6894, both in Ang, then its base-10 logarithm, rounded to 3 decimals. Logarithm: 0.662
